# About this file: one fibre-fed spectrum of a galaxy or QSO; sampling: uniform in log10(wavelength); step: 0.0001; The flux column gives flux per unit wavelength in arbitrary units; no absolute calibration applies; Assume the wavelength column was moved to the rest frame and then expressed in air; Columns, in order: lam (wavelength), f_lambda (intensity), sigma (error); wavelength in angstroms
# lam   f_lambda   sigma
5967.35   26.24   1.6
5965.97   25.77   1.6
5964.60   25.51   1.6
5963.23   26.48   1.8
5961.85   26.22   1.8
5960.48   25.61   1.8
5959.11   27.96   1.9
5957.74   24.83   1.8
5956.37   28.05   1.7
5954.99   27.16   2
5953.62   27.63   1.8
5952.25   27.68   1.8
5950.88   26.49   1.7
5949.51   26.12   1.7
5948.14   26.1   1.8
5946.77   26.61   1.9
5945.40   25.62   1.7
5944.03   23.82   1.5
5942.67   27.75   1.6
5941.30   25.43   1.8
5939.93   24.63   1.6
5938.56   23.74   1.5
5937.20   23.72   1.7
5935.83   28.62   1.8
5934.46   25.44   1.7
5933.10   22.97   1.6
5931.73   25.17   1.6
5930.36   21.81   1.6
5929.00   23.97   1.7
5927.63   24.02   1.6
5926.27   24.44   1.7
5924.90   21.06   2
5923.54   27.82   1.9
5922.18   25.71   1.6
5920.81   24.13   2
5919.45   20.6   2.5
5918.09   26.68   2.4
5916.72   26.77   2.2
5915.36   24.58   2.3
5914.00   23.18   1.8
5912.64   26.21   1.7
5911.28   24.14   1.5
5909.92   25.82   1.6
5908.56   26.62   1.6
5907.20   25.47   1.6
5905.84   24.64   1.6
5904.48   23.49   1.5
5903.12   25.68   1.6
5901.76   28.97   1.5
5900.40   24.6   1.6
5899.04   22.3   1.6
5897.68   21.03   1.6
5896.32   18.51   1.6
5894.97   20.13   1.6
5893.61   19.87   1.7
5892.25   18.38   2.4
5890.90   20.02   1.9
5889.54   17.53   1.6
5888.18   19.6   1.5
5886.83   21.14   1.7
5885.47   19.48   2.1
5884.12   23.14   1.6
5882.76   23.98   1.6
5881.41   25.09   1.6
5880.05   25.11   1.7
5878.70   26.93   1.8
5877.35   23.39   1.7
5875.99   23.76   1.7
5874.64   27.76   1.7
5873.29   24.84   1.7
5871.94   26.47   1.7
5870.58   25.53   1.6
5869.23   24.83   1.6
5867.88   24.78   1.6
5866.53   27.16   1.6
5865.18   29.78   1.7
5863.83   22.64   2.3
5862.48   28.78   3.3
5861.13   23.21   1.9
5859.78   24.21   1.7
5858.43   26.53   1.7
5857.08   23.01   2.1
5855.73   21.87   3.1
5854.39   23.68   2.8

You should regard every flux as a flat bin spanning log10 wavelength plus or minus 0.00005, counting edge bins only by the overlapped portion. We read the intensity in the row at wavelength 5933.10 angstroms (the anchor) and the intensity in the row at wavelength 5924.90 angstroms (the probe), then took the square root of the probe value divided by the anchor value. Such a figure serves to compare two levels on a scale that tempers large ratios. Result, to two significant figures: 0.96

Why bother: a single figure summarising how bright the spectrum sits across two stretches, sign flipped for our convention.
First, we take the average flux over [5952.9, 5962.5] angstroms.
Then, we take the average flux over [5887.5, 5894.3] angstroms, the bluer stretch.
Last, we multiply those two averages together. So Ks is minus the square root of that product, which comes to -22.6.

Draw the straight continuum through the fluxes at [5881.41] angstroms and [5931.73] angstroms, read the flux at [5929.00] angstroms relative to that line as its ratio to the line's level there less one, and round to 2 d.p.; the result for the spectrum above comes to -0.05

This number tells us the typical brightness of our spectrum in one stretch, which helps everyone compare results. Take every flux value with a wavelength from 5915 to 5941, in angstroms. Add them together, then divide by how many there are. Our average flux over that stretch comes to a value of 24.5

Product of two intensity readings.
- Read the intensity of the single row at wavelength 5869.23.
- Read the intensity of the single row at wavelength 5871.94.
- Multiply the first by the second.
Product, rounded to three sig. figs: 657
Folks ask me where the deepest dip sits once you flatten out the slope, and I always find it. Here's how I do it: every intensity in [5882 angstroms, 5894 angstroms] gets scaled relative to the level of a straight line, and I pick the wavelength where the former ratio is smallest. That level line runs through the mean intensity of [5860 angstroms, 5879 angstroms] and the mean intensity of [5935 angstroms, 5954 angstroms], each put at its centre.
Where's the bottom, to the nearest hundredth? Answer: 5889.54 angstroms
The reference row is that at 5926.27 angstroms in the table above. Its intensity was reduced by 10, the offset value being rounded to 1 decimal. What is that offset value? 14.4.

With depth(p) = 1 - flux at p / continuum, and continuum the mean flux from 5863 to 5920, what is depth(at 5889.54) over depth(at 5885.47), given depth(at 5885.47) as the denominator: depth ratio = 1.4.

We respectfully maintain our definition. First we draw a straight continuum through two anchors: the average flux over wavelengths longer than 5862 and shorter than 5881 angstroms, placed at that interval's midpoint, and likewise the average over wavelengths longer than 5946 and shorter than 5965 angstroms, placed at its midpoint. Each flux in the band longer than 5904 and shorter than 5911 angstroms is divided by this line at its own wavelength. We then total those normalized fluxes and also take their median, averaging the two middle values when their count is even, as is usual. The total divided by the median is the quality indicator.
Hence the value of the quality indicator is 4.95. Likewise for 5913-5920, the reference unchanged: 4.95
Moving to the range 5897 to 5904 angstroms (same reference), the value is 4.98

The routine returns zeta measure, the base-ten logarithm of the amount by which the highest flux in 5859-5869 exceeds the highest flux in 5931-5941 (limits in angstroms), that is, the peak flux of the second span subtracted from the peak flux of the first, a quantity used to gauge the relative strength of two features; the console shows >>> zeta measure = 0.06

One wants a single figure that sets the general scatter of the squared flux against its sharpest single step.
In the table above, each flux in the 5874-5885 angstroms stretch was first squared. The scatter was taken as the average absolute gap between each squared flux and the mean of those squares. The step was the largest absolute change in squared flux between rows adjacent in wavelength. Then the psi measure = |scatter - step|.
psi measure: 139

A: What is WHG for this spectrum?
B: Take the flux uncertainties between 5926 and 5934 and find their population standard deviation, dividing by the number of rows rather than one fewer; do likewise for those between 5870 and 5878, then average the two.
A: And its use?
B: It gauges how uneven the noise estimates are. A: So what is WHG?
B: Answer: 0.04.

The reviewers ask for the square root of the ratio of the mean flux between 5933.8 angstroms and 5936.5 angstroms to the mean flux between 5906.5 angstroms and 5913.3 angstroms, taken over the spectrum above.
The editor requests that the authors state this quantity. 1.03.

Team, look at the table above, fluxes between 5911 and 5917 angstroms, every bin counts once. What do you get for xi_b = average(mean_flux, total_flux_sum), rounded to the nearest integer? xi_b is 75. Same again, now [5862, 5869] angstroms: 80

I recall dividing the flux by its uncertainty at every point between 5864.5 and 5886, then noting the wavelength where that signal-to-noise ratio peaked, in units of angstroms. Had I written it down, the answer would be 5865.18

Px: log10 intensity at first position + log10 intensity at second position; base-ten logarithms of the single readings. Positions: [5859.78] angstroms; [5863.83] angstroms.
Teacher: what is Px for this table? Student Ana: 2.739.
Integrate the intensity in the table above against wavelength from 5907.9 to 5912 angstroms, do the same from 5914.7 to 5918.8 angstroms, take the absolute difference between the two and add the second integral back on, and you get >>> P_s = 108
